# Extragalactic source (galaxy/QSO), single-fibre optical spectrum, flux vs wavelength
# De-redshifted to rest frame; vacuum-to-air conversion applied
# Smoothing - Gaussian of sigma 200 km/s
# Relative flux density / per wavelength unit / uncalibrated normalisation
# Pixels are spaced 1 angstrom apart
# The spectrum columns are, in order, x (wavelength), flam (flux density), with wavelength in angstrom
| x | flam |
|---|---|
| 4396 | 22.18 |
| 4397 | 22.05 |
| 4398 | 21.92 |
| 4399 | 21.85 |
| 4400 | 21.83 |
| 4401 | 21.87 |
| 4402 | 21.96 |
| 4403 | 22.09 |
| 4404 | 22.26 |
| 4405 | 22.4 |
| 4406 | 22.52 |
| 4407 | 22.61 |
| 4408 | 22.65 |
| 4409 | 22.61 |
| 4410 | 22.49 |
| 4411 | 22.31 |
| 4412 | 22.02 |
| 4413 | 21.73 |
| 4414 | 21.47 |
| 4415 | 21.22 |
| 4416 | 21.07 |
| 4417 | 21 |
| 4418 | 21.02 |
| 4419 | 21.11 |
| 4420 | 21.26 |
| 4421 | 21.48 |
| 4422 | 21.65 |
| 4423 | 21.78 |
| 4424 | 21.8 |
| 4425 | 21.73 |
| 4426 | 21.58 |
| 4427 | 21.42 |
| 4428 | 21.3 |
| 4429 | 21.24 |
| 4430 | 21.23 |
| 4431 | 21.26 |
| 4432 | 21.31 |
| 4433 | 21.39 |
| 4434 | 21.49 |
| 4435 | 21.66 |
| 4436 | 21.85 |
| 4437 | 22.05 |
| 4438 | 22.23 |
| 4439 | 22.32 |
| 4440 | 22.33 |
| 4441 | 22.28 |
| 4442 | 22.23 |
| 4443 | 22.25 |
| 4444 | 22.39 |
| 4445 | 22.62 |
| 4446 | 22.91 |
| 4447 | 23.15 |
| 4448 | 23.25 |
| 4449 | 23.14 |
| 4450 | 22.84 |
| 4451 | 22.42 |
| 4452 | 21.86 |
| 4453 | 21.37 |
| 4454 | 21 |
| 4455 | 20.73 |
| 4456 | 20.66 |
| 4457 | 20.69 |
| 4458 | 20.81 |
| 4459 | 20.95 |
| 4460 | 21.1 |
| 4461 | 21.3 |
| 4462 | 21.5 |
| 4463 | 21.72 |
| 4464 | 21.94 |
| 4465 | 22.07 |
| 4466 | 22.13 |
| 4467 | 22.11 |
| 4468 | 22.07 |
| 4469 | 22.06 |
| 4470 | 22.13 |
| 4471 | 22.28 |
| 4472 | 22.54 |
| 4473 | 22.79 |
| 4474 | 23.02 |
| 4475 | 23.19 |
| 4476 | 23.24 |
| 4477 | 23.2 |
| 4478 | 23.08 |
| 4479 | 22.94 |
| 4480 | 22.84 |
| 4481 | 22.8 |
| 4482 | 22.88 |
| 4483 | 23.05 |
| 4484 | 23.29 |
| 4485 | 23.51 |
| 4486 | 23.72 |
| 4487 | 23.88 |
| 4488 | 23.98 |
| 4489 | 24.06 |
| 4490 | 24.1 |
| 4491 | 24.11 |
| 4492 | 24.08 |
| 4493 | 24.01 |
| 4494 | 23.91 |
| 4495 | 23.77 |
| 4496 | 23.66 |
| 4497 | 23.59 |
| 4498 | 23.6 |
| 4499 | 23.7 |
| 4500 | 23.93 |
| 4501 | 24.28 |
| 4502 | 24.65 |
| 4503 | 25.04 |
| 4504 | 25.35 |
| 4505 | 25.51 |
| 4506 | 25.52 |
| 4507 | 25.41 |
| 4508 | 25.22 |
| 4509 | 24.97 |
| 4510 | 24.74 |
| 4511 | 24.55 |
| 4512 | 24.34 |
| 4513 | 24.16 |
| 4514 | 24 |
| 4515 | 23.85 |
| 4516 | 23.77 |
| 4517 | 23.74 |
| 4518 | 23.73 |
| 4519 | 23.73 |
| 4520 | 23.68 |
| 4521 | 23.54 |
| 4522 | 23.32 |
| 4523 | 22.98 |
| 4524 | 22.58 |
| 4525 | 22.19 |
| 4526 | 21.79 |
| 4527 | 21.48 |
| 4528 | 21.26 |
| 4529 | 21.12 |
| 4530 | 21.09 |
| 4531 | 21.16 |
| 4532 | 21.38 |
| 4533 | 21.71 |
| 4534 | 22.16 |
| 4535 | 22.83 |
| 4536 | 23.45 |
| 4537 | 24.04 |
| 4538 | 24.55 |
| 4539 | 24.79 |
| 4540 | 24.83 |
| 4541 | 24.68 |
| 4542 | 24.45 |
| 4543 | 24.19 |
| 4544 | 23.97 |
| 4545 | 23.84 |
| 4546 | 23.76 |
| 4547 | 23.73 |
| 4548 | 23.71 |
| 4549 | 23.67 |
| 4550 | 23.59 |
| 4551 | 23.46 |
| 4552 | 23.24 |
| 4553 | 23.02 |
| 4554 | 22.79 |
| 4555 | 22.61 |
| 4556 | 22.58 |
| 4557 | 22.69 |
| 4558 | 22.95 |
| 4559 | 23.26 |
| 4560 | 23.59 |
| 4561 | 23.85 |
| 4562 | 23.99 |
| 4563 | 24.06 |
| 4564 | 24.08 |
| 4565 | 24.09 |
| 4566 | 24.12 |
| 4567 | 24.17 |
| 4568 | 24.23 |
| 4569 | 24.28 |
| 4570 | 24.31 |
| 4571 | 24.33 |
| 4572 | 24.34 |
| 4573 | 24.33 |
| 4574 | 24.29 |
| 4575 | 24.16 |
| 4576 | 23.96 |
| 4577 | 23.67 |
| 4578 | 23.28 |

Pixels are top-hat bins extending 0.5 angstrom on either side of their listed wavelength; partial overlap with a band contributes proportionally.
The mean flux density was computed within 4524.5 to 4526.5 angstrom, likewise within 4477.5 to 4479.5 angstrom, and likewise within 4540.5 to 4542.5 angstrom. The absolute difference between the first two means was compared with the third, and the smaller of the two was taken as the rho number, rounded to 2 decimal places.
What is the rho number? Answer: 1.02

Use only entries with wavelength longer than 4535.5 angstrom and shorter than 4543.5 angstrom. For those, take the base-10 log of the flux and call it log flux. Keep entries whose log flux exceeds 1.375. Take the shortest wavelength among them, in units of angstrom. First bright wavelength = 4537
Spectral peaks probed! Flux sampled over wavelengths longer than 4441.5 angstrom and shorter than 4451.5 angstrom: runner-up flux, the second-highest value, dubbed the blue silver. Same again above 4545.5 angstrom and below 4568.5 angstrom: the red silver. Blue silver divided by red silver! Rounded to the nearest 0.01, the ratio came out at 0.96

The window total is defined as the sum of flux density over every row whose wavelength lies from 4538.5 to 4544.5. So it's 147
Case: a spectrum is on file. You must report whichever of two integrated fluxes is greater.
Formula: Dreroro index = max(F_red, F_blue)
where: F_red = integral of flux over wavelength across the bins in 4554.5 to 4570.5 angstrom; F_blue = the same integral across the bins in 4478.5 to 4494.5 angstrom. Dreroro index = 379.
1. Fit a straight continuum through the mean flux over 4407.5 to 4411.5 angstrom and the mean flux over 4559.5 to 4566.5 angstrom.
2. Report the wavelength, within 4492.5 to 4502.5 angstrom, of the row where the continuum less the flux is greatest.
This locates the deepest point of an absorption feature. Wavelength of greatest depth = 4497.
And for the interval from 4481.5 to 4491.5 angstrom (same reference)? 4482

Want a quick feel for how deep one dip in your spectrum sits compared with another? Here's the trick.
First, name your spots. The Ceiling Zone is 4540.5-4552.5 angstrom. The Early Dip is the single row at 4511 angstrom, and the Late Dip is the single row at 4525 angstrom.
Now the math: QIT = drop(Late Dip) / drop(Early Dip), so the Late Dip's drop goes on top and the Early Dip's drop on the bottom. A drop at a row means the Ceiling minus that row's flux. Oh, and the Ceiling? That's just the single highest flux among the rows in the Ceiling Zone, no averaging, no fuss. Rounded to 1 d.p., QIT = 19.2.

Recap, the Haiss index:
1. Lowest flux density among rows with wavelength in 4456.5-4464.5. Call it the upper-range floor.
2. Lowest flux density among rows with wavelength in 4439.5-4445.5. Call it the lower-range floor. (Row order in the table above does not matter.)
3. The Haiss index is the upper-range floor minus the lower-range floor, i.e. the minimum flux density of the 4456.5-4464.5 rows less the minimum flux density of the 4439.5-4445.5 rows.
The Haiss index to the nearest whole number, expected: -2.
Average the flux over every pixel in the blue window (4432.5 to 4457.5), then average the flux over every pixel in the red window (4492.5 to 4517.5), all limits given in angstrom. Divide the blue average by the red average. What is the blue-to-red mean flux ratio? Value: 0.90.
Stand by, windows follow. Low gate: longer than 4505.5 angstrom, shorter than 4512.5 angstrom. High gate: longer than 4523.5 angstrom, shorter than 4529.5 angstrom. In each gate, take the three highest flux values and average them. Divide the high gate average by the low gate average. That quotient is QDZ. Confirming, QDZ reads 0.87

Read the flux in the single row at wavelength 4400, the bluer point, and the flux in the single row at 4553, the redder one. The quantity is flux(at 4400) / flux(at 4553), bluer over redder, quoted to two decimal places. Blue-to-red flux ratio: 0.95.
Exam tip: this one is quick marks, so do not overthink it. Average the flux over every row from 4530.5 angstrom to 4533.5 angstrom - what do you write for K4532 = 21.4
